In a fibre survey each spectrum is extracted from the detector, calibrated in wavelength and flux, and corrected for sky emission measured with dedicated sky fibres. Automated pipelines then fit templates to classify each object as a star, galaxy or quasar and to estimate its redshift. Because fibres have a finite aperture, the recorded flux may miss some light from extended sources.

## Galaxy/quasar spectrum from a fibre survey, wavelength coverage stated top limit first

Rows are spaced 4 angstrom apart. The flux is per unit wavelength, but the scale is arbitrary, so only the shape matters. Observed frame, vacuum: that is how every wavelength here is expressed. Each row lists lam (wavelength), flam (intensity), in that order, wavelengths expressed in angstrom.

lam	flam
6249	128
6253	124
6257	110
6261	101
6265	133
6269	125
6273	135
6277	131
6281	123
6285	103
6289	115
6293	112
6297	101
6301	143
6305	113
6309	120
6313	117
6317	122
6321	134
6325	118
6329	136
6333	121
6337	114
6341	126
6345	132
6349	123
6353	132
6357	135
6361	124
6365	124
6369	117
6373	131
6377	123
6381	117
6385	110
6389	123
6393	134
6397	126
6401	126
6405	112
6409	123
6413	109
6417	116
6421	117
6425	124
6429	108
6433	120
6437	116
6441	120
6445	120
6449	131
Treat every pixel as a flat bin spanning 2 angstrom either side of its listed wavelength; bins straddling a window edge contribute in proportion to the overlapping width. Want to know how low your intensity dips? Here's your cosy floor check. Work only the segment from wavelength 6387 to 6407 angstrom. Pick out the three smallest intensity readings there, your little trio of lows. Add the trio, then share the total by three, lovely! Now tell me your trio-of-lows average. 120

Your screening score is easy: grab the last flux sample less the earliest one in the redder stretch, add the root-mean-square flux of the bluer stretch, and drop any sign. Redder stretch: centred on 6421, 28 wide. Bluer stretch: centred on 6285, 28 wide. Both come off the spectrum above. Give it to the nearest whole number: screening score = 115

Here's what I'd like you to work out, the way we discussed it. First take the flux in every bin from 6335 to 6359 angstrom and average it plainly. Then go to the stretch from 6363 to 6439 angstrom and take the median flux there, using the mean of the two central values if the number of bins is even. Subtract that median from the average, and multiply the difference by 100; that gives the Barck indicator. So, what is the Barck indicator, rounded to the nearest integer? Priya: 700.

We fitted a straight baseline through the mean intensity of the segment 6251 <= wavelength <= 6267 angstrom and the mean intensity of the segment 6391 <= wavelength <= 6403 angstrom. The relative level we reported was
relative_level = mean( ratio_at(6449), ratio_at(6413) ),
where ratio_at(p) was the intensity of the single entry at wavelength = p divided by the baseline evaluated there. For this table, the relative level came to 0.91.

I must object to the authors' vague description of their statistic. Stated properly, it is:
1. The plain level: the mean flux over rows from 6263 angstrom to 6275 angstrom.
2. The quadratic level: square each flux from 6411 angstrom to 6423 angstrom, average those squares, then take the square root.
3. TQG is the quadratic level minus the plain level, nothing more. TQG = -17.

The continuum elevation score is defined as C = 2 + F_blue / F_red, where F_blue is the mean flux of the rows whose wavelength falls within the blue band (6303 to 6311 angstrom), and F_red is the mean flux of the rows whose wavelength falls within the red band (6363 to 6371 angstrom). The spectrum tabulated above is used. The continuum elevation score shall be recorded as 2.97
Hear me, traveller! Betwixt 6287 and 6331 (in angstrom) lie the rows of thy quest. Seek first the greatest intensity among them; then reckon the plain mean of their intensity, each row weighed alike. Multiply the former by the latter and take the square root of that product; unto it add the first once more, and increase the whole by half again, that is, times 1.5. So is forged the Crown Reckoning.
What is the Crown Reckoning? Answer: 412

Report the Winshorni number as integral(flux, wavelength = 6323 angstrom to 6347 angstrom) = 2988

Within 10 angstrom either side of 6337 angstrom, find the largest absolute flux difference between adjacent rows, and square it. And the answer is 225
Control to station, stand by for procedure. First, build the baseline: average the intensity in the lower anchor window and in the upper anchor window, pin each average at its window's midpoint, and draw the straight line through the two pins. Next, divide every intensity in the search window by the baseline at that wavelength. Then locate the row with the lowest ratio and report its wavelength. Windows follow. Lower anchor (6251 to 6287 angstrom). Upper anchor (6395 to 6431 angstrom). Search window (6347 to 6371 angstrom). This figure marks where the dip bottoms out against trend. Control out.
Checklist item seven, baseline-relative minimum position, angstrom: 6369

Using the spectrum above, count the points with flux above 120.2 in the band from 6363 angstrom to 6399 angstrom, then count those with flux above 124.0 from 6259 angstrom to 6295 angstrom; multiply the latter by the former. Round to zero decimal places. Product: 24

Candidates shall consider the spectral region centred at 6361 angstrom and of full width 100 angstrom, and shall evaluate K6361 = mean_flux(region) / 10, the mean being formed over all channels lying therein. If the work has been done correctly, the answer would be 12.4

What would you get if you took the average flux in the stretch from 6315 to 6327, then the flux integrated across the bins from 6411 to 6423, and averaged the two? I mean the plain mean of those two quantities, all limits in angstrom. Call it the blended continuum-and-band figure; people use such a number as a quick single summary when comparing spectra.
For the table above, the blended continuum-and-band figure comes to 746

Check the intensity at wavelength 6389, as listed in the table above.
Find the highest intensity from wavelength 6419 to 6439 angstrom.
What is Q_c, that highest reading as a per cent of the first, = 101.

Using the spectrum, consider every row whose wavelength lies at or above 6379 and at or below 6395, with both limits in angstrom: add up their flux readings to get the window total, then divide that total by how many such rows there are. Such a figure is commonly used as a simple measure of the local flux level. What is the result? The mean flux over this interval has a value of 121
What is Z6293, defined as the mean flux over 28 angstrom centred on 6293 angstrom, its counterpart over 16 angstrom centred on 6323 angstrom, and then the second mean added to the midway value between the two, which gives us 249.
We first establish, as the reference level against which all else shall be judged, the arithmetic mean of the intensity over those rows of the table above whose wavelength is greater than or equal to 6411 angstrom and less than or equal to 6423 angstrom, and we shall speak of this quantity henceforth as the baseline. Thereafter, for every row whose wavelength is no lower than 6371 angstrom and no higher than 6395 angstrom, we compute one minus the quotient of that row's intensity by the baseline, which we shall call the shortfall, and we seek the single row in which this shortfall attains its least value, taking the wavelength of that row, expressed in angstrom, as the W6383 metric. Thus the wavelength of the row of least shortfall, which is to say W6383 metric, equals 6393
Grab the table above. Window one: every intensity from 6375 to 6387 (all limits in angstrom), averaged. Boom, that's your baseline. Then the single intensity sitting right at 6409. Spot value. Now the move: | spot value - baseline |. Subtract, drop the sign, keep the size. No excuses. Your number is 6.3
